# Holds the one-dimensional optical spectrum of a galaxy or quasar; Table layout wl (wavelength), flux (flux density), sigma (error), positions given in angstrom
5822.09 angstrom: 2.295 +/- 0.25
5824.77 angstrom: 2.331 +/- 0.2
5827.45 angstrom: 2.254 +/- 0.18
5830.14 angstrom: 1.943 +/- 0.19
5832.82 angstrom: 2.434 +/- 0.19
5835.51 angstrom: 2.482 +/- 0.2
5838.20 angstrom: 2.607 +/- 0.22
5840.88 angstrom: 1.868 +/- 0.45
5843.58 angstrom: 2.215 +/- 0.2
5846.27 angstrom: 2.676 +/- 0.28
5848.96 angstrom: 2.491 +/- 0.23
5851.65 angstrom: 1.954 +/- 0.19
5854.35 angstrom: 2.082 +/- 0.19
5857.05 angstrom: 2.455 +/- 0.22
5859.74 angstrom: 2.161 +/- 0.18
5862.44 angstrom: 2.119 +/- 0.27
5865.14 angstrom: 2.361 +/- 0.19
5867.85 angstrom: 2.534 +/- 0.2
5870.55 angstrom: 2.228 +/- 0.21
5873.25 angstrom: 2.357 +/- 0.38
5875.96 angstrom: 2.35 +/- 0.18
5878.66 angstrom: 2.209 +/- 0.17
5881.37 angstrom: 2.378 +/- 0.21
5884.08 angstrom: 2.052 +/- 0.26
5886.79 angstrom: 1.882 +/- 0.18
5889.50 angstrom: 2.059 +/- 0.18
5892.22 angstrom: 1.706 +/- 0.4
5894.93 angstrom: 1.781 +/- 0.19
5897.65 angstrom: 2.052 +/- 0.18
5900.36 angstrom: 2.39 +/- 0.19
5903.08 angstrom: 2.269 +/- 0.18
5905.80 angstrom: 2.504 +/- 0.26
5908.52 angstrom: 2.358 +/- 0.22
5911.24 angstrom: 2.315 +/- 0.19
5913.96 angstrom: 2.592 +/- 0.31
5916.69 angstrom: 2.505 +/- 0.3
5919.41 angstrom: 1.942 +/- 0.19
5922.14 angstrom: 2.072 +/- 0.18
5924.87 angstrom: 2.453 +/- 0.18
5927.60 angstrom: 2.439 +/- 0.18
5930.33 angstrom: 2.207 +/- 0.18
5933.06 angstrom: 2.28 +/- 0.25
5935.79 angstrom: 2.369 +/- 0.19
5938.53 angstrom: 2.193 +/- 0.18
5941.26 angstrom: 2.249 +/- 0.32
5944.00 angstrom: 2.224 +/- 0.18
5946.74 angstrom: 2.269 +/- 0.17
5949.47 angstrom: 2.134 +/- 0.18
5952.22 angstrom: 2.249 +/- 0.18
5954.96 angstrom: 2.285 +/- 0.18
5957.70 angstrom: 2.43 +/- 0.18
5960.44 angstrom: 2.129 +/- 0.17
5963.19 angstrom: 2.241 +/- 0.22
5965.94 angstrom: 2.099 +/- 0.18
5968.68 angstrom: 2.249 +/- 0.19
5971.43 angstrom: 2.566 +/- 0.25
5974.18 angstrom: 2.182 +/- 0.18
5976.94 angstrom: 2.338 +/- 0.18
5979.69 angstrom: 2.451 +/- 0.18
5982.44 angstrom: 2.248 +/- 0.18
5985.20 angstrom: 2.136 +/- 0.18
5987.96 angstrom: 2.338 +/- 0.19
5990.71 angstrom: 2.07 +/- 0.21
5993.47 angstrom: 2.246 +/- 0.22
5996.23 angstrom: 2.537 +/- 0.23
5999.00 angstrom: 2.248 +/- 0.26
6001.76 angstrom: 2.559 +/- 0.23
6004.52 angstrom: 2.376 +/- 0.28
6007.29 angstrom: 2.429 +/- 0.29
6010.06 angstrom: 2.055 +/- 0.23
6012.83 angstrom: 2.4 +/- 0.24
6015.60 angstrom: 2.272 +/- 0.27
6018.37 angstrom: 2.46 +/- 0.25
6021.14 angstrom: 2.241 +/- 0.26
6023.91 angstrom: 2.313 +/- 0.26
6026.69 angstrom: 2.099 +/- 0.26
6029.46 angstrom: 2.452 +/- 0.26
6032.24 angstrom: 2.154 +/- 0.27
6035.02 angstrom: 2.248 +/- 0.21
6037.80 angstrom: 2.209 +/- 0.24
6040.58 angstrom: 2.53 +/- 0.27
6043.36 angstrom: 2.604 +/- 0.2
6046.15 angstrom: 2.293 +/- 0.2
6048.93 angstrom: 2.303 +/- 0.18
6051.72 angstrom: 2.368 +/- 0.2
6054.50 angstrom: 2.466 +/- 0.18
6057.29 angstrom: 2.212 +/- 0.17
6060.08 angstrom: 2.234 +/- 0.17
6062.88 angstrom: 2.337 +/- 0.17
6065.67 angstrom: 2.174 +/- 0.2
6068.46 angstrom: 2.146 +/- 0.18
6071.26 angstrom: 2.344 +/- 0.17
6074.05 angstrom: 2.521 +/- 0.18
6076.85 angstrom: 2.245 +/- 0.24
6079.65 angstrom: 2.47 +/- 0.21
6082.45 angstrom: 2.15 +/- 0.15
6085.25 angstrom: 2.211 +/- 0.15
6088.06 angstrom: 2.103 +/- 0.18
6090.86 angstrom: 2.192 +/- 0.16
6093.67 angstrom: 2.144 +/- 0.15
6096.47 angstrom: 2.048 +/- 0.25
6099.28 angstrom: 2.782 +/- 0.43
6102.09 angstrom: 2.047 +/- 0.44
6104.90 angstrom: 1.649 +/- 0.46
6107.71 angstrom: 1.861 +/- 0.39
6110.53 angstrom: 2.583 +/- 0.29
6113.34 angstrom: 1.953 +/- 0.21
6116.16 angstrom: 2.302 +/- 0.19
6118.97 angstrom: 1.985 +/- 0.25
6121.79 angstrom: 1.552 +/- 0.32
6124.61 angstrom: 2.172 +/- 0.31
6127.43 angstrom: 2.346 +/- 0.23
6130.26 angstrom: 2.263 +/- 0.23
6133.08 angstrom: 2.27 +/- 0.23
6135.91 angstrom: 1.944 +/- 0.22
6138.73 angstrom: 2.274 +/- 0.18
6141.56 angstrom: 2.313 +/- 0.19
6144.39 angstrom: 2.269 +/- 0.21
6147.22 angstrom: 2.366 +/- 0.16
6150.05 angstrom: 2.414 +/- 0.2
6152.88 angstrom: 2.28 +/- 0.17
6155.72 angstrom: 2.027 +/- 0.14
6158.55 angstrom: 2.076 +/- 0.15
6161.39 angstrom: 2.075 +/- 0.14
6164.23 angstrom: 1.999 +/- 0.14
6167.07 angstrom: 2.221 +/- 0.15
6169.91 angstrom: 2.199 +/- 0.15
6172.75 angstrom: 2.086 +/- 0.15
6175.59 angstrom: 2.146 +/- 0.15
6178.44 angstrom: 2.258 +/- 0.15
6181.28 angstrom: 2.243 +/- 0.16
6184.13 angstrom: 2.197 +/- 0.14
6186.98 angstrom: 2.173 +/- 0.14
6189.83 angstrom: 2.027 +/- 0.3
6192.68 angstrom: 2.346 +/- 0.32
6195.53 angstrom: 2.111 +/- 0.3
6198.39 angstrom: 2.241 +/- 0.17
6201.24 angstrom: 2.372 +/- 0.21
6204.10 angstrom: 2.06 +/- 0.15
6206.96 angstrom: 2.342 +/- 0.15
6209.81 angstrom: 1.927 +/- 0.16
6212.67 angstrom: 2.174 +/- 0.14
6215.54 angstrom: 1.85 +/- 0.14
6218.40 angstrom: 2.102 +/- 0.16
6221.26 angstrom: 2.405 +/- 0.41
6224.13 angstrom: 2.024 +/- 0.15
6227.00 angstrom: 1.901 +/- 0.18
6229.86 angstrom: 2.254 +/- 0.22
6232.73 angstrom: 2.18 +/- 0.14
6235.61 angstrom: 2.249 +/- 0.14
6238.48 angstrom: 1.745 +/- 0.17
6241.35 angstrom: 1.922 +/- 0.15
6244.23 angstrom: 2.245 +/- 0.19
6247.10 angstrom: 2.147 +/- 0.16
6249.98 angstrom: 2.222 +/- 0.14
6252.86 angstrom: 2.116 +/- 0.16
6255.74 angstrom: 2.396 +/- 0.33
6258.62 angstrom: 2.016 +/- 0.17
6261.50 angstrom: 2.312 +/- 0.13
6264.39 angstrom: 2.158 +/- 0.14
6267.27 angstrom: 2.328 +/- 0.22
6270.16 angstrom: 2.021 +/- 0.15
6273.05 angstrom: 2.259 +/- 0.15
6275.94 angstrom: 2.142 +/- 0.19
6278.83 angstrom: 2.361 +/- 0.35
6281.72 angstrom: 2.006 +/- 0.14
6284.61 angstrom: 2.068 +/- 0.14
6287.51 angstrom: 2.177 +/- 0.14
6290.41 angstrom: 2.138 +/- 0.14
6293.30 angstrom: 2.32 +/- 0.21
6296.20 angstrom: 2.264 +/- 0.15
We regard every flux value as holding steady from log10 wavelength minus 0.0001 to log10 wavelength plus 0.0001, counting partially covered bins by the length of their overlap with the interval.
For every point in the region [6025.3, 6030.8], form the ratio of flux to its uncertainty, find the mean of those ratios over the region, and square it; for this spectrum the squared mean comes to 77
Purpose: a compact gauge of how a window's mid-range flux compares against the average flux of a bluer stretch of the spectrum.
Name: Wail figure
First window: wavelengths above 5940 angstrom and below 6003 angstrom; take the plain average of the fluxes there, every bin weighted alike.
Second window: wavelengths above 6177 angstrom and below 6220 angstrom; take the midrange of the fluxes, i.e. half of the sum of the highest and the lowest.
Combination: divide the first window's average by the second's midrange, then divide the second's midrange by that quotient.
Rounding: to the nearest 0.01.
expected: 1.95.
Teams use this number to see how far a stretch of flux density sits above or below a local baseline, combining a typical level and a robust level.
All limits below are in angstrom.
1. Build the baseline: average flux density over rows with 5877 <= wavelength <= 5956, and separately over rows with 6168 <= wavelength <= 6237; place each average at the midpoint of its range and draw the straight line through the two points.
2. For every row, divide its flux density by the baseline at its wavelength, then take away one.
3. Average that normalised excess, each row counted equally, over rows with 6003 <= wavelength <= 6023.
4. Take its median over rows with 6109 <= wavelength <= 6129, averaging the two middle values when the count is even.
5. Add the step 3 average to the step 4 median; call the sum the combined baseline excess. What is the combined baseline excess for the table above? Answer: 0.051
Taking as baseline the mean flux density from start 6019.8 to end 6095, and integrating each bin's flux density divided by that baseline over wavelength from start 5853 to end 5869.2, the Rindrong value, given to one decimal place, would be 16.2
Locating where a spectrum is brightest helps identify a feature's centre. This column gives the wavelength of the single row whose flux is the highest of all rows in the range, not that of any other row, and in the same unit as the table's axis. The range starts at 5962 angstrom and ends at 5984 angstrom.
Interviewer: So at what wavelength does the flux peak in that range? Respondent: 5971.43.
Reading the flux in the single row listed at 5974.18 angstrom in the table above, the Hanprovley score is 2.182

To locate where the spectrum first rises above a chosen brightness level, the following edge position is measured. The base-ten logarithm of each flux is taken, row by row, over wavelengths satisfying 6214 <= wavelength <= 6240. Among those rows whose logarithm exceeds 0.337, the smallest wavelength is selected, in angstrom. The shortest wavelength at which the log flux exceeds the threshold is 6221.26 angstrom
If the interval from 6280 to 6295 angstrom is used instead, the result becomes 6287.51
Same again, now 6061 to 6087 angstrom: 6062.88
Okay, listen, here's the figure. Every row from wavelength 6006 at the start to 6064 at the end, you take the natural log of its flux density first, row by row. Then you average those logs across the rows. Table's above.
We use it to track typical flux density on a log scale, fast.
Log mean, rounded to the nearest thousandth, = 0.839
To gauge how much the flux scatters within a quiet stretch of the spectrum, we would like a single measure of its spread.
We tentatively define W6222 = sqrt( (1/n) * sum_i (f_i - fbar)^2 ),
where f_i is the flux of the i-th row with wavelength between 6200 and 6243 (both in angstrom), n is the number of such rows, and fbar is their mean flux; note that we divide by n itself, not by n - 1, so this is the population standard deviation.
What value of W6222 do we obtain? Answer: 0.197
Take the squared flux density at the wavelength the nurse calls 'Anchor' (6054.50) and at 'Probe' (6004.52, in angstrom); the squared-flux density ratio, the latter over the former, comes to 0.93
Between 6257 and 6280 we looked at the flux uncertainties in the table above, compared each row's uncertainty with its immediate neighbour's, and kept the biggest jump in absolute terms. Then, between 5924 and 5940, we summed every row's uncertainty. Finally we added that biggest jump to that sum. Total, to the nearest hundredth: 1.32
